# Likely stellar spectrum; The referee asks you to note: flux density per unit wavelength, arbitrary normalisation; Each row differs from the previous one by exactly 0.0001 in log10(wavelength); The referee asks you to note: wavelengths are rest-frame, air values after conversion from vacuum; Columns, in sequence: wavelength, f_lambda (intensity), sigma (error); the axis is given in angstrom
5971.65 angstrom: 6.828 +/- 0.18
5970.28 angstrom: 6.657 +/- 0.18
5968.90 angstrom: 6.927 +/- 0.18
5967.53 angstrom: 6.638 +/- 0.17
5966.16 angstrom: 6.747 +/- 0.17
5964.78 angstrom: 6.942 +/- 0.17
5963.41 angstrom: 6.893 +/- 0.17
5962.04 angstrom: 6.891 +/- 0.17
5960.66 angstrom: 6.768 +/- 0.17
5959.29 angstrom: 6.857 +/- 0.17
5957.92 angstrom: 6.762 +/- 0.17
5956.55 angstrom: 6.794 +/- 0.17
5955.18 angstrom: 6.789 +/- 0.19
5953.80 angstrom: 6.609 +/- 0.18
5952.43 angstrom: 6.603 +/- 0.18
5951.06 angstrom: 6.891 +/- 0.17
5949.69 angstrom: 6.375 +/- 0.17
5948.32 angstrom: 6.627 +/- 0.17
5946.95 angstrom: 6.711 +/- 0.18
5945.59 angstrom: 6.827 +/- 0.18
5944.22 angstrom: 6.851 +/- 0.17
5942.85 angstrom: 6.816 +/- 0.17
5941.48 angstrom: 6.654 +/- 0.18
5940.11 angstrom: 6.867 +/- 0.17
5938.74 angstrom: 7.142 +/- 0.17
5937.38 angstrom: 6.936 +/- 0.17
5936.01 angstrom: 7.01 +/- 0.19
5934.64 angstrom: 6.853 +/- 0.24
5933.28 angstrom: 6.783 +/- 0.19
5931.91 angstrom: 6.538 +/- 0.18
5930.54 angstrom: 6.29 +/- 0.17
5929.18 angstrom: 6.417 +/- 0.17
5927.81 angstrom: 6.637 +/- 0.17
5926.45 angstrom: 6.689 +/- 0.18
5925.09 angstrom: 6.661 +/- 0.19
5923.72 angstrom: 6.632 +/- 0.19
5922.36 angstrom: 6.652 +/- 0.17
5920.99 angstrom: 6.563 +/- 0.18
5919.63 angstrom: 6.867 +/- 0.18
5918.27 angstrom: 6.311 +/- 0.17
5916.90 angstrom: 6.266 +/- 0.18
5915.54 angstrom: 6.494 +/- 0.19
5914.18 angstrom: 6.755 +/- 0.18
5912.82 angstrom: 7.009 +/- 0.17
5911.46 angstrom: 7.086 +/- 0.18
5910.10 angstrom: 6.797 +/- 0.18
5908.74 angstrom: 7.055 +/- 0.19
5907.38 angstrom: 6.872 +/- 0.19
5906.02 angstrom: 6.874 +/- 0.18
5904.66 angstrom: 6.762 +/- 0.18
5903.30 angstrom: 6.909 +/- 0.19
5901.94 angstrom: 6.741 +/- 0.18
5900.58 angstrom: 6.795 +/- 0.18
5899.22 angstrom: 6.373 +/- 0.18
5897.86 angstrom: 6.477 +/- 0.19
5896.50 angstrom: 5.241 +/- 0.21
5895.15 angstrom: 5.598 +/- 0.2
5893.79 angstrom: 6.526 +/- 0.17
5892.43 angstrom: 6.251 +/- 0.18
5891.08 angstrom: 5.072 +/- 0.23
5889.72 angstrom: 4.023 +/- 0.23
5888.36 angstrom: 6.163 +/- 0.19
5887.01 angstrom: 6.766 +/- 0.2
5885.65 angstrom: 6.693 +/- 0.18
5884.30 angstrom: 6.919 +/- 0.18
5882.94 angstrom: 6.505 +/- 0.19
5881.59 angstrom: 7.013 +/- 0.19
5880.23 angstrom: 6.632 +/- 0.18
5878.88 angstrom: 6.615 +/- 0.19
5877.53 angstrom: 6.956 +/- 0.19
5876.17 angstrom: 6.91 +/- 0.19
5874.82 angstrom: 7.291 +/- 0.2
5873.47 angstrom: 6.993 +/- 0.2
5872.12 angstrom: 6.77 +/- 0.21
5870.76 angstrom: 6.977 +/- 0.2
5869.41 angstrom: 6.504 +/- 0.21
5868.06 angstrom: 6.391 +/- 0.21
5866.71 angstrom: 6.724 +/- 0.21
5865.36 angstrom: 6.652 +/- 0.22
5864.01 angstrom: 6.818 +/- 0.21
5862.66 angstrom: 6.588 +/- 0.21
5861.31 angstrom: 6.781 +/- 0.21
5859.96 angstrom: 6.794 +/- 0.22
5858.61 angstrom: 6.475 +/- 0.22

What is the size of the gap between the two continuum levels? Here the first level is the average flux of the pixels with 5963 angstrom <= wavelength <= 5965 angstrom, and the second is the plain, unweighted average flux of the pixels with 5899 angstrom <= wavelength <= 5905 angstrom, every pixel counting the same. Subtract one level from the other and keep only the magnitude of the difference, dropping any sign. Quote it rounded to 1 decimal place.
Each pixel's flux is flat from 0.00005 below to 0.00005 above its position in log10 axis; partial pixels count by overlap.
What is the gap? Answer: 0.2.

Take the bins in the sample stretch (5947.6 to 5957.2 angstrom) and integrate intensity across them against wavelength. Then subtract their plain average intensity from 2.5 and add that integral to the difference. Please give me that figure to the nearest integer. 60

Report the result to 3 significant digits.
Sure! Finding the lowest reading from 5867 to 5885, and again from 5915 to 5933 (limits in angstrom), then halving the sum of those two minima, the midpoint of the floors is 6.33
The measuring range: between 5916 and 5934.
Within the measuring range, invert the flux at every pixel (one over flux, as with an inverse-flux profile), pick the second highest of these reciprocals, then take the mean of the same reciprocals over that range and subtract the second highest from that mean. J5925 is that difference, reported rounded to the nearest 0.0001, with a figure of -0.0065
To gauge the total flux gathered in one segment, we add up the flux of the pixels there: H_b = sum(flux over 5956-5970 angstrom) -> 68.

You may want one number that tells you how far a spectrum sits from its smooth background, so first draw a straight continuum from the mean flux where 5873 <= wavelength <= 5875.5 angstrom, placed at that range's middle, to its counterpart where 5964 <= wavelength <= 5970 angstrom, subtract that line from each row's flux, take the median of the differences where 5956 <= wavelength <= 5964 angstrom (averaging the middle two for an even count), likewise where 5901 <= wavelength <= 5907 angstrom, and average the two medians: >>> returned -0.12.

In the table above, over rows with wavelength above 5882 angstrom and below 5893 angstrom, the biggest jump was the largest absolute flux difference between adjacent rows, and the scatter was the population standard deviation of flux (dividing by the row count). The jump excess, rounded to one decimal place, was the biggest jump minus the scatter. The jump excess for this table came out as 1.2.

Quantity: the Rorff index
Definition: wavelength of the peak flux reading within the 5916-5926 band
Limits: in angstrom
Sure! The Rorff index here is 5919.63 angstrom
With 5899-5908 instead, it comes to 5903.30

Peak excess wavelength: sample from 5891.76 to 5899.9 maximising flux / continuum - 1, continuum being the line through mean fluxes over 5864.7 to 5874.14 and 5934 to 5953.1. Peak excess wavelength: 5893.79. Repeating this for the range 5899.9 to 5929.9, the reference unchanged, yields 5911.46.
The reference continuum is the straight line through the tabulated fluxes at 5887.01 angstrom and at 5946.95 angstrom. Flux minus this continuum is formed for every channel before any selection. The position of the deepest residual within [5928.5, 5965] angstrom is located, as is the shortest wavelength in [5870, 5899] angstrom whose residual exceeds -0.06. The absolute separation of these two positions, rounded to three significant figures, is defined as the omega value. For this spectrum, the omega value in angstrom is 59.8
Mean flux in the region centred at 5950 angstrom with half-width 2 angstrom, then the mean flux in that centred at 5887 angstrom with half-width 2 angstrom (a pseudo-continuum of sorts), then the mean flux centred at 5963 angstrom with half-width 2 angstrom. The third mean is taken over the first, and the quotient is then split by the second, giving 0.159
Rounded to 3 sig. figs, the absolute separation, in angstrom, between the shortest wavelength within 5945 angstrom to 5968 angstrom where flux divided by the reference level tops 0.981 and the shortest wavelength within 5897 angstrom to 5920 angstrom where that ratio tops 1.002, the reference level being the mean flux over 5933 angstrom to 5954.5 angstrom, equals 42.3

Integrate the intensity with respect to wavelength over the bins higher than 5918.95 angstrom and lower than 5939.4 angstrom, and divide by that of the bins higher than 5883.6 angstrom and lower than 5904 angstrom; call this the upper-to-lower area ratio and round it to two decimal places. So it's 1.09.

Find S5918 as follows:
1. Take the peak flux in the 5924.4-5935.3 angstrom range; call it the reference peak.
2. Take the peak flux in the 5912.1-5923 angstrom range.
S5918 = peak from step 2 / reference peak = 1.02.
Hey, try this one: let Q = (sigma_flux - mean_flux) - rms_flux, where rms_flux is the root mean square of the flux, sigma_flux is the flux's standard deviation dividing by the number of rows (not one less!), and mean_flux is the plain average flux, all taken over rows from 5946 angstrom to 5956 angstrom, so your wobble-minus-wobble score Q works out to -13.17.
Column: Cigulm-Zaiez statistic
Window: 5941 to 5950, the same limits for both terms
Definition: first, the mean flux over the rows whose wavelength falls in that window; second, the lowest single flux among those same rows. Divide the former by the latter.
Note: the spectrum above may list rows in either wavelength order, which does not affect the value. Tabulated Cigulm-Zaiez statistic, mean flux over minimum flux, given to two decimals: 1.05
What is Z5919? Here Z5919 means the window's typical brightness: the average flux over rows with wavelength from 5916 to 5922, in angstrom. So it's 6.50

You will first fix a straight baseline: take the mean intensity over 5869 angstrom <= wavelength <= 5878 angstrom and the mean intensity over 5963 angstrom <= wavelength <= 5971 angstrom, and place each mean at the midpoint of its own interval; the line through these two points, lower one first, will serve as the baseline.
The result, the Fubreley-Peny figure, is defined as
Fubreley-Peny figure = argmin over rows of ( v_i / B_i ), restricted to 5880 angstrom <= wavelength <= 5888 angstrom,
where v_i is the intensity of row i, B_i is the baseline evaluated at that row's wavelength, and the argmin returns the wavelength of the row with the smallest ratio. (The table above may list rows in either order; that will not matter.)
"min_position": 5882.94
